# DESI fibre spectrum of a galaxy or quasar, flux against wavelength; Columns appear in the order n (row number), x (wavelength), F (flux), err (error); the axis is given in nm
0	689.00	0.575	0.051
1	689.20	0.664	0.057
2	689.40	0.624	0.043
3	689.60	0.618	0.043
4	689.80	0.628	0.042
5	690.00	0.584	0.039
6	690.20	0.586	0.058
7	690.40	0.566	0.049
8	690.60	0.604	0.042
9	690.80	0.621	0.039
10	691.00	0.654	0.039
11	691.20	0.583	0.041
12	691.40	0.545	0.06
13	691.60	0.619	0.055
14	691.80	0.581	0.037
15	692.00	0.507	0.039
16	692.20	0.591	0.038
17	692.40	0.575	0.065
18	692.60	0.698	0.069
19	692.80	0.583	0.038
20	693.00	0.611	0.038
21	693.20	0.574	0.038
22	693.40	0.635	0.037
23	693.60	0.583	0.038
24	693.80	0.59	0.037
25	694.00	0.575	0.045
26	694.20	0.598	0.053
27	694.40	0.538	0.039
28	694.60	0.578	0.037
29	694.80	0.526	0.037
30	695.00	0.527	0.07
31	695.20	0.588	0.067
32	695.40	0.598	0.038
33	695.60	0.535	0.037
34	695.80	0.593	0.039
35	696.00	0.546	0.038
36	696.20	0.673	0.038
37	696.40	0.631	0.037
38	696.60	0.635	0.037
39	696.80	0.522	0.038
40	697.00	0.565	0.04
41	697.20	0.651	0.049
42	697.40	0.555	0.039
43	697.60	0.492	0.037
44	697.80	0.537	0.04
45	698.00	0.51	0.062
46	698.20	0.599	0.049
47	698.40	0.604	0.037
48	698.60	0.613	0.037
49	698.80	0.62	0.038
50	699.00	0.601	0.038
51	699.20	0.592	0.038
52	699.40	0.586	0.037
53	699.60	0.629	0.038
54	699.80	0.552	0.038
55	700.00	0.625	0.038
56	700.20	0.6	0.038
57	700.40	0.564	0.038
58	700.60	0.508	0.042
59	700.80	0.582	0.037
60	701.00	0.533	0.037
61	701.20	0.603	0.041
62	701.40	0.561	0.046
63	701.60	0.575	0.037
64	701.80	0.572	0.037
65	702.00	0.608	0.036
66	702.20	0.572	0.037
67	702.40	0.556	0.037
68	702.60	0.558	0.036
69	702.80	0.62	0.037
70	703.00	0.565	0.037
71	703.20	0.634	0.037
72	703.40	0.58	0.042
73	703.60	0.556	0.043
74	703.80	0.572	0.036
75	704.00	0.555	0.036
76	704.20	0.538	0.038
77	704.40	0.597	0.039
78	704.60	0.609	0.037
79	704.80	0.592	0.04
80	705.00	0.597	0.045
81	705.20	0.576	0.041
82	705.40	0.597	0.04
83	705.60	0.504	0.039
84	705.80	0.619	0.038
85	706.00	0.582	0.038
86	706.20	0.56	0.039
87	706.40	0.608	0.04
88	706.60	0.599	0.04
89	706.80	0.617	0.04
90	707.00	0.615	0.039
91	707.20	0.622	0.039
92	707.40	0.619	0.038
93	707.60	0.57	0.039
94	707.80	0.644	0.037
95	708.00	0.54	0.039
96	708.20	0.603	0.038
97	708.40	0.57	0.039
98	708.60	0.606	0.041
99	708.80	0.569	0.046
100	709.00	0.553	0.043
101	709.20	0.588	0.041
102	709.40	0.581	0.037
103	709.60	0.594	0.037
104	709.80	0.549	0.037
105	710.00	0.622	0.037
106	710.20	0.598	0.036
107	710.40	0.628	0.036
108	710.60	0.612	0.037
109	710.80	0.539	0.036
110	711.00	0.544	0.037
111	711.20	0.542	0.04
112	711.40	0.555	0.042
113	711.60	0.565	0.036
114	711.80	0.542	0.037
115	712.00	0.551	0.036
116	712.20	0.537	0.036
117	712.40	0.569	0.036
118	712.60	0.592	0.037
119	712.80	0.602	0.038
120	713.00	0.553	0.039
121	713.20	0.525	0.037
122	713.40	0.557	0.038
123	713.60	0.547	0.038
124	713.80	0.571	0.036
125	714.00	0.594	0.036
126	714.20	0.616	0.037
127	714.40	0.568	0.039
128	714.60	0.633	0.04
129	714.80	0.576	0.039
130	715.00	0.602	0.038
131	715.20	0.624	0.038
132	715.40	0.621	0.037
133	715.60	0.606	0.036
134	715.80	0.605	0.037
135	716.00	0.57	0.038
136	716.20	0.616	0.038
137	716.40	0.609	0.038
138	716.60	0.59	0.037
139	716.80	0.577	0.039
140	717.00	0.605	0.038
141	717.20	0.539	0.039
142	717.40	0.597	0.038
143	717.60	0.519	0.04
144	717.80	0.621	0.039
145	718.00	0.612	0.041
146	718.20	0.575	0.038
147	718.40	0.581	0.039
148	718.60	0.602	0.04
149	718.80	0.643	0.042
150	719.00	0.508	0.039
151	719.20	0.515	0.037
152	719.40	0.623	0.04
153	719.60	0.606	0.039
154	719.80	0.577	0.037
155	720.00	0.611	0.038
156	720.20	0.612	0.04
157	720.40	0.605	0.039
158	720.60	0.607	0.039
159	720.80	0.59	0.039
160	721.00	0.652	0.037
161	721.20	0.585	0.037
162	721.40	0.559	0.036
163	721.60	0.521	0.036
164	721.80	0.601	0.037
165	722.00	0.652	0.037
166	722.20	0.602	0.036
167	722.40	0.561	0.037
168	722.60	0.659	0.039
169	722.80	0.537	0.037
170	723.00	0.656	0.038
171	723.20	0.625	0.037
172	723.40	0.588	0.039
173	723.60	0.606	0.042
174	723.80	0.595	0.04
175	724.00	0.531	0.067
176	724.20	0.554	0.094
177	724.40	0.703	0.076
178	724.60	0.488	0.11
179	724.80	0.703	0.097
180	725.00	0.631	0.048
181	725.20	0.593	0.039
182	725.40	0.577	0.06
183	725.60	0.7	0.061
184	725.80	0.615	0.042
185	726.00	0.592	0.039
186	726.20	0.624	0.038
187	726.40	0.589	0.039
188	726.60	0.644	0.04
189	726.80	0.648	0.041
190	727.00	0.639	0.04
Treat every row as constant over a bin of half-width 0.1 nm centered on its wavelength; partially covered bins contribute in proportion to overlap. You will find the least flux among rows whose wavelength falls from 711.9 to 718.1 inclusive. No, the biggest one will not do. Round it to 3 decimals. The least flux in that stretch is 0.519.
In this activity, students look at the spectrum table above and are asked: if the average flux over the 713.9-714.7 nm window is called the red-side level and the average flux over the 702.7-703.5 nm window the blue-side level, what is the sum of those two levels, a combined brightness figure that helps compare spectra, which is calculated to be 1.20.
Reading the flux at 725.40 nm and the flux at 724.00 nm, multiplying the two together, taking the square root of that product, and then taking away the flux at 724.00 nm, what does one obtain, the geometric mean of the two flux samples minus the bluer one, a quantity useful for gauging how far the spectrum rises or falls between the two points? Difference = 0.02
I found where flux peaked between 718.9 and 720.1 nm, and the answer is 719.40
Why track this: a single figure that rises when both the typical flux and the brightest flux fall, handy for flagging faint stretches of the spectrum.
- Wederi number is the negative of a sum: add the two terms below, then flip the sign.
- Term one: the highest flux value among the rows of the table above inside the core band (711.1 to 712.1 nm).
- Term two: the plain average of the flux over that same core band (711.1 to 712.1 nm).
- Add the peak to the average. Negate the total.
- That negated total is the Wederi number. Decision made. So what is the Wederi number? -1.12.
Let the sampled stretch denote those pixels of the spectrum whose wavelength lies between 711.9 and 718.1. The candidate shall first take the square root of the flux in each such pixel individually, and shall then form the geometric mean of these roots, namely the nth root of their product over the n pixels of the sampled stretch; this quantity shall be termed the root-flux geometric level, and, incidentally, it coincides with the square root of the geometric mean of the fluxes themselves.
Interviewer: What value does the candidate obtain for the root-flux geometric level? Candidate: 0.764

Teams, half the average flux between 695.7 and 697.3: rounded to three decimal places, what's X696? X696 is 0.301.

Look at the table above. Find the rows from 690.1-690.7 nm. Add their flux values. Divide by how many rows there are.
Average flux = 0.59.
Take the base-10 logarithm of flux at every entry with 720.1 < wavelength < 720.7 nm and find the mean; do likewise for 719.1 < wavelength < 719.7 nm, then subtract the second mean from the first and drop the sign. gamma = 0.021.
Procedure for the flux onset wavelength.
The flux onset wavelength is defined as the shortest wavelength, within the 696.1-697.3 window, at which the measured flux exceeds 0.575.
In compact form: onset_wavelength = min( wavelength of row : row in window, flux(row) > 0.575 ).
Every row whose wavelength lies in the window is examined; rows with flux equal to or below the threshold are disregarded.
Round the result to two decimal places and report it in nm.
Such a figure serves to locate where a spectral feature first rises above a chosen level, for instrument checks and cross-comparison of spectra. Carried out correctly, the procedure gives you 696.20 nm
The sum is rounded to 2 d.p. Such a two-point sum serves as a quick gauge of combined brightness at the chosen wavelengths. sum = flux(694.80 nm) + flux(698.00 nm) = 1.04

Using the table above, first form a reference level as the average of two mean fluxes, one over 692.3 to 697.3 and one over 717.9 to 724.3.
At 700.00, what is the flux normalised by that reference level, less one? 0.06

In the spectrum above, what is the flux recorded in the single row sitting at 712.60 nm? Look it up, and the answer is 0.592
